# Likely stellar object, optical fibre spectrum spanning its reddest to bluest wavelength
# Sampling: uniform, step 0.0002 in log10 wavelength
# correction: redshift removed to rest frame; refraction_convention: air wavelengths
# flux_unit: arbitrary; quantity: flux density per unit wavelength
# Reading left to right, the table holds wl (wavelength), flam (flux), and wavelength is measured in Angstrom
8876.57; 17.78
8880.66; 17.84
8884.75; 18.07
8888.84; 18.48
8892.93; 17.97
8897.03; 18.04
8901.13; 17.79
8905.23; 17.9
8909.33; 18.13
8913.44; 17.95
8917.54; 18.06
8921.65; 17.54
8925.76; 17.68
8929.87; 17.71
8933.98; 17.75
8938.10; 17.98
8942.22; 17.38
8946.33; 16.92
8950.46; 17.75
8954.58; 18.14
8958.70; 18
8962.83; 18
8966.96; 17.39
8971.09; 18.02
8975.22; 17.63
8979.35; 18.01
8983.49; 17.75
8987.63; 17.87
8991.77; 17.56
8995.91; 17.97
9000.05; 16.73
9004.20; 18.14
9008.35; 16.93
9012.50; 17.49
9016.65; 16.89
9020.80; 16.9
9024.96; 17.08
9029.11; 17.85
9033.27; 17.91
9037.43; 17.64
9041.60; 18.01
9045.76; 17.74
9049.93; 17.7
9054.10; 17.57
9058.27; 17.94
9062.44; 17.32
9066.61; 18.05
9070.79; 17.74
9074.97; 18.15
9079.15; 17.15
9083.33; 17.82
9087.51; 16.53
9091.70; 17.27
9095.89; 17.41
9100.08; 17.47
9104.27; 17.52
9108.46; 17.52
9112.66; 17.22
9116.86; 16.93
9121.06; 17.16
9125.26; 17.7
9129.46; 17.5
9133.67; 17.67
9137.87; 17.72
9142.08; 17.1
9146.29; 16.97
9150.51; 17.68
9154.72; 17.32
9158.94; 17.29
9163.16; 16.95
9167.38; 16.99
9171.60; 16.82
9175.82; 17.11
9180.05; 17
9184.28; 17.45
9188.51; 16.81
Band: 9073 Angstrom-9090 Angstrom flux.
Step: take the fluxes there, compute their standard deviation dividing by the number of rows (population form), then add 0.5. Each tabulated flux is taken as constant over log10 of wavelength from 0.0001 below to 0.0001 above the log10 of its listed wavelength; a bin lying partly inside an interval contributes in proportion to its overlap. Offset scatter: 1.12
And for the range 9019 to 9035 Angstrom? 0.95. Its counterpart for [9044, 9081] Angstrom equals 0.81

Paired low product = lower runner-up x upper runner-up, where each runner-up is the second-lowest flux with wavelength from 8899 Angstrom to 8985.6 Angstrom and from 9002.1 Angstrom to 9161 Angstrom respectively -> 294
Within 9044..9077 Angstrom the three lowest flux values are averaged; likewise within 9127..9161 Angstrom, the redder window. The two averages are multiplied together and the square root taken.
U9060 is 17.32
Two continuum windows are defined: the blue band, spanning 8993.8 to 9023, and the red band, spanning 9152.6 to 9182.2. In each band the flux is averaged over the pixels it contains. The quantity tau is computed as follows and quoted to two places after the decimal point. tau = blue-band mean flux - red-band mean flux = 0.22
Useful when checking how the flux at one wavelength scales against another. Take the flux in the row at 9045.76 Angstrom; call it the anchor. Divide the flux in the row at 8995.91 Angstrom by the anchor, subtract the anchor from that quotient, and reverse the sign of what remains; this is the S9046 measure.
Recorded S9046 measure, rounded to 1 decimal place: 16.7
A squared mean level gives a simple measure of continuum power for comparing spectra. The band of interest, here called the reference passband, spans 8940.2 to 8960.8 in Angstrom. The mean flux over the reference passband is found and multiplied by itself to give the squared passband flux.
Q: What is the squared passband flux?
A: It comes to 311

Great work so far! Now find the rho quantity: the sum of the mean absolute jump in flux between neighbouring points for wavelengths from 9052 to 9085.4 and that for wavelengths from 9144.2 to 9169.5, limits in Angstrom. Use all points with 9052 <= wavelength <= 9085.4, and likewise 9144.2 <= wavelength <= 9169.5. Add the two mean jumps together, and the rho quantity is 0.88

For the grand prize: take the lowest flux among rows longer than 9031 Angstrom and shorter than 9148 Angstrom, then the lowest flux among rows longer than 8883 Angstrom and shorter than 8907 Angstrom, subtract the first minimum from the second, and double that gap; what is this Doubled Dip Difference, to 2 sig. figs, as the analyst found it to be 2.5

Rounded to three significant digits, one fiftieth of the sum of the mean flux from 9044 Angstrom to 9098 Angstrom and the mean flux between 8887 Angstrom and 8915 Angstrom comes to 0.712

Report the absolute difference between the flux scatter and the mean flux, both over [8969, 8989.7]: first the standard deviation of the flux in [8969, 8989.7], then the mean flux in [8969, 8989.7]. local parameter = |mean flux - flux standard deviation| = 17.7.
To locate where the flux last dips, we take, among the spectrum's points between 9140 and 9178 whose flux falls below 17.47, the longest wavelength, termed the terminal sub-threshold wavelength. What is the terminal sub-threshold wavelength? 9175.82 Angstrom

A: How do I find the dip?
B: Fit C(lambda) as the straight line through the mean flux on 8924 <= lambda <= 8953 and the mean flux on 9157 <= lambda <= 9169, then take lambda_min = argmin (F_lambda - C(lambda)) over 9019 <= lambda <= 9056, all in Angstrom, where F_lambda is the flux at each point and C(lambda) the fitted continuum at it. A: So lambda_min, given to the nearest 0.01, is 9020.80 Angstrom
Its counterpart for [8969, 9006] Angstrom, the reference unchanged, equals 9000.05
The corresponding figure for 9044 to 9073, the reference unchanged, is 9062.44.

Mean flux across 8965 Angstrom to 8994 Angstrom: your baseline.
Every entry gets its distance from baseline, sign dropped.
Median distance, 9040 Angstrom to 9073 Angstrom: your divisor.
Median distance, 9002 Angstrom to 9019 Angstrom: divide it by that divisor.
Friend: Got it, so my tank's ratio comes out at 3.3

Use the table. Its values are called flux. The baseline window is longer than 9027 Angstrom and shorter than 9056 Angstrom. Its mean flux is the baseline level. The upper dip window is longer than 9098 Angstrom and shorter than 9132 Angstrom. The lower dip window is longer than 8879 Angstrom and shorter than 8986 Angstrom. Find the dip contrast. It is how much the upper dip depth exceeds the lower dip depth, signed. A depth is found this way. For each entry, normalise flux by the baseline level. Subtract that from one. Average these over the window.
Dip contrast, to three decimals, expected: 0.026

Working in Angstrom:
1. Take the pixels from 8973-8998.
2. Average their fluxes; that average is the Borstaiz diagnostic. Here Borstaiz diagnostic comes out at 17.8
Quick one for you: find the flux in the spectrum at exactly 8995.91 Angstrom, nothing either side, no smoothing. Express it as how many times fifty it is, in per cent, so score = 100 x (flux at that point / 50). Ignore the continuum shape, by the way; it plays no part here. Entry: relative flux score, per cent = 35.9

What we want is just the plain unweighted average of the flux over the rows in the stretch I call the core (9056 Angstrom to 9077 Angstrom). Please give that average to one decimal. 17.8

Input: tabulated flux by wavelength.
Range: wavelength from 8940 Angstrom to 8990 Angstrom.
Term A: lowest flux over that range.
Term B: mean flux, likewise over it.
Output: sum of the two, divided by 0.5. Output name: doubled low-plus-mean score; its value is 69.3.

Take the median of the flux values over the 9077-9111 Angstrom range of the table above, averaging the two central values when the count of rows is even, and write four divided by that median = 0.229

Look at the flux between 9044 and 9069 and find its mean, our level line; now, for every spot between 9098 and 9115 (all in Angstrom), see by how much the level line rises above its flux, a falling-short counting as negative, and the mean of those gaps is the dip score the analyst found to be 0.3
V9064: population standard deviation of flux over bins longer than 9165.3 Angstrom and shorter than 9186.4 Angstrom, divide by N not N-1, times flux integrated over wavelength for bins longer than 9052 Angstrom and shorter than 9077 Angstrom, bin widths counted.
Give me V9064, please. 93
